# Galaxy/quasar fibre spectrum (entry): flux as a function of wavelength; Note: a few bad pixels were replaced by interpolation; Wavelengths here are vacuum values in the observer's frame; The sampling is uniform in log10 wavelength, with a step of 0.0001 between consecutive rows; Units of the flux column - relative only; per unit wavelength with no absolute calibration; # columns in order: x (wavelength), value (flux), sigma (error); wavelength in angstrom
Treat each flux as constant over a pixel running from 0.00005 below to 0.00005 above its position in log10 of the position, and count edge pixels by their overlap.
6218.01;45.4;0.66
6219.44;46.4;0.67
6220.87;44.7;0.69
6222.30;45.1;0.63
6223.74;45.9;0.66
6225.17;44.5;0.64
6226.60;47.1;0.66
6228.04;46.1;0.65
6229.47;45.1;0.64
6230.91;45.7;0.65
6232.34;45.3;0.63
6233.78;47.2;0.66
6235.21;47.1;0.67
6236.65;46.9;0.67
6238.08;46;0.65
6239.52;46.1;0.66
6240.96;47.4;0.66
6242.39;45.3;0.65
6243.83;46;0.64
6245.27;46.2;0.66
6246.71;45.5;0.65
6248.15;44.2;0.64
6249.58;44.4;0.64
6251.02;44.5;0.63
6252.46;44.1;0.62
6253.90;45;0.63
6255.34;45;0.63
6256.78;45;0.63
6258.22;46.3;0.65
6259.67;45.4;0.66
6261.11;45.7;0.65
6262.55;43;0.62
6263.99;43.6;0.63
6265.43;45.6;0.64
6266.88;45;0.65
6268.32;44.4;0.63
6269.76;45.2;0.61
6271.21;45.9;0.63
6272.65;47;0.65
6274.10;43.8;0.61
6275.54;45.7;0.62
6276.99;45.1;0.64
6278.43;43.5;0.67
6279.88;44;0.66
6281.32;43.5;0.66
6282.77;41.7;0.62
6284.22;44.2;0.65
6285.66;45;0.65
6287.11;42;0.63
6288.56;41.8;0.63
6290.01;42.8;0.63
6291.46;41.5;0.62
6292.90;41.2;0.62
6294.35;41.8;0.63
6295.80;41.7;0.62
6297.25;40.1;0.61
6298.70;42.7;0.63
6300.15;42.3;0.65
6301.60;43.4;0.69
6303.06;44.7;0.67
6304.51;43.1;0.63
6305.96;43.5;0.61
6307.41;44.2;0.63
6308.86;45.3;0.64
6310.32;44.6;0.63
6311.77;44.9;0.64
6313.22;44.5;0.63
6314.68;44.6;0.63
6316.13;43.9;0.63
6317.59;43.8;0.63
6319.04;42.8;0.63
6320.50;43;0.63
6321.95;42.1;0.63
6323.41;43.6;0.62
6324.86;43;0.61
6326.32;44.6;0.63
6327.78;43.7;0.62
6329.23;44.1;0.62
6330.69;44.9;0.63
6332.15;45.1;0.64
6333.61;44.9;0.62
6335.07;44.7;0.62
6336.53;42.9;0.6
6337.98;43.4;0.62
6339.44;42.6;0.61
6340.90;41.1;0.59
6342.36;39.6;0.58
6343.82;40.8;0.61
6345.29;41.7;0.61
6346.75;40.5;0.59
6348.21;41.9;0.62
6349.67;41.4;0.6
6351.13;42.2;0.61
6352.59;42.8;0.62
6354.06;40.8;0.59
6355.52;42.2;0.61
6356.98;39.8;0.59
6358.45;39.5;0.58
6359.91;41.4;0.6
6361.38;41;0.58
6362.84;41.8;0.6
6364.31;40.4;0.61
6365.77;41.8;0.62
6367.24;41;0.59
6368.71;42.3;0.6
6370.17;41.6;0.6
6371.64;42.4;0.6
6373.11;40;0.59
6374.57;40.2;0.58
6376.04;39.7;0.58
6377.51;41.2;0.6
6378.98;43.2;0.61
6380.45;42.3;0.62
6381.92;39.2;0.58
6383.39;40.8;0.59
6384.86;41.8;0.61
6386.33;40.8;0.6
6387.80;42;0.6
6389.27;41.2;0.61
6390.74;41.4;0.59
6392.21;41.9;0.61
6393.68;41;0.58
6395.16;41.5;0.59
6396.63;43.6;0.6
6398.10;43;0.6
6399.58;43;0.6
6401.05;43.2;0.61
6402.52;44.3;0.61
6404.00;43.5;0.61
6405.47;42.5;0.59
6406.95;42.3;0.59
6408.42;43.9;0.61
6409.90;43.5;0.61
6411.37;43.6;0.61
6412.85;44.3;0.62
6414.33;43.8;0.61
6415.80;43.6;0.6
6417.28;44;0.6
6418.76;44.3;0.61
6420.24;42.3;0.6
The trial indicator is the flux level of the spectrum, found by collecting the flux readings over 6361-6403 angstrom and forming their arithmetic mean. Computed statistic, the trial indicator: 41.6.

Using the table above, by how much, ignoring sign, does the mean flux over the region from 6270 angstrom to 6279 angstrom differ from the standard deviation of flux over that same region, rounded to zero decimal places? 44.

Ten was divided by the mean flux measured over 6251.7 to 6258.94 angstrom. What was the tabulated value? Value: 0.222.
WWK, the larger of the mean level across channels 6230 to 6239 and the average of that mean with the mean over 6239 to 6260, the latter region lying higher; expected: 46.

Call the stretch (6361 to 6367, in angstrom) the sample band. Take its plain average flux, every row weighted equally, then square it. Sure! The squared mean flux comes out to 1702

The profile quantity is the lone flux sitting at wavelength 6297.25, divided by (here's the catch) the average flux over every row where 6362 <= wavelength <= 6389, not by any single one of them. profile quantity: 0.97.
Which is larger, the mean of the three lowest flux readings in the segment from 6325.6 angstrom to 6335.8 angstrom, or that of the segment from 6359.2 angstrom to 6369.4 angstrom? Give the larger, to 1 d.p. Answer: 44.1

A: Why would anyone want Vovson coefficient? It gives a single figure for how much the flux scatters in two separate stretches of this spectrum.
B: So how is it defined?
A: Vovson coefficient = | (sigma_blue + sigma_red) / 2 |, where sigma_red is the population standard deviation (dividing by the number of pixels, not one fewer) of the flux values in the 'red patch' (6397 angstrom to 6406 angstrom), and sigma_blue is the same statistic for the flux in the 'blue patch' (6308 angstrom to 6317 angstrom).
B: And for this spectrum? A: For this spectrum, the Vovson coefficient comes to 0.5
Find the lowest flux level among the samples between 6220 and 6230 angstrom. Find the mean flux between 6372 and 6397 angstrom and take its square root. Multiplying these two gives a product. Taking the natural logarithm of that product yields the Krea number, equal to 5.66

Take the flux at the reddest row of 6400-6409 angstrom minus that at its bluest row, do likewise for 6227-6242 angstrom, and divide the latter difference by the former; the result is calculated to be 1.9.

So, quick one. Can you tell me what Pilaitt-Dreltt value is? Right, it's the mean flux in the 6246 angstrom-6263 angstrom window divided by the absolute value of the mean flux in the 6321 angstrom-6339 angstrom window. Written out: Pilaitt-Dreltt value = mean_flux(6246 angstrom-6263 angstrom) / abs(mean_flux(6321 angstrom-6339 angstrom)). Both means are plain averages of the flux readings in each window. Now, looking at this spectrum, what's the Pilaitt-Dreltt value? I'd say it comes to 1.02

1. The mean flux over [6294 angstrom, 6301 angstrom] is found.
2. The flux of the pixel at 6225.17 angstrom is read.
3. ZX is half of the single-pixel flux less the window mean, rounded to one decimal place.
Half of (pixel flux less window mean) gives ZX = 1.4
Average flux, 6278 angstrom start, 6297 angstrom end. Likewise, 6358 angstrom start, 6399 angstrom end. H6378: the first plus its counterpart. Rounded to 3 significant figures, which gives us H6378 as 84.0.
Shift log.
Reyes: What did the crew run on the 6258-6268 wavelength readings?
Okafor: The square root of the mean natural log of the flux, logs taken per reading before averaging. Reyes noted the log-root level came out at 1.95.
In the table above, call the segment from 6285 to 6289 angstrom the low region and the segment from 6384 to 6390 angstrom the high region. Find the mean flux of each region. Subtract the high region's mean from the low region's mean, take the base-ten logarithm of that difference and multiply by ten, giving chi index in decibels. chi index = 1.7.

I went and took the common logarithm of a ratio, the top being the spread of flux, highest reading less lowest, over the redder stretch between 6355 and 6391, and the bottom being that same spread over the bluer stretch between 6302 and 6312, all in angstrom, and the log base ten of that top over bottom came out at 0.26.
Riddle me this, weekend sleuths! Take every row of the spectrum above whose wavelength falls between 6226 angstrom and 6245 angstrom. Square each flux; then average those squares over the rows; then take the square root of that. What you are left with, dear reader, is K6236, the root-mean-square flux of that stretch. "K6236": 46.3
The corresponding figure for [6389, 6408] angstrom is 42.5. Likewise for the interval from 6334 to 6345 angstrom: 42.2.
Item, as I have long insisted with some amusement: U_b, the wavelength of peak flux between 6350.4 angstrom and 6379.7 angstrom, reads 6378.98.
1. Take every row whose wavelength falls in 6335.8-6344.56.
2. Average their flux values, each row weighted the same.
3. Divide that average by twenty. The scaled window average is 2.09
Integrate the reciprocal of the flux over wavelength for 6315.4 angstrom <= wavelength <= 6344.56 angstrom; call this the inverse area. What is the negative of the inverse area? -0.675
